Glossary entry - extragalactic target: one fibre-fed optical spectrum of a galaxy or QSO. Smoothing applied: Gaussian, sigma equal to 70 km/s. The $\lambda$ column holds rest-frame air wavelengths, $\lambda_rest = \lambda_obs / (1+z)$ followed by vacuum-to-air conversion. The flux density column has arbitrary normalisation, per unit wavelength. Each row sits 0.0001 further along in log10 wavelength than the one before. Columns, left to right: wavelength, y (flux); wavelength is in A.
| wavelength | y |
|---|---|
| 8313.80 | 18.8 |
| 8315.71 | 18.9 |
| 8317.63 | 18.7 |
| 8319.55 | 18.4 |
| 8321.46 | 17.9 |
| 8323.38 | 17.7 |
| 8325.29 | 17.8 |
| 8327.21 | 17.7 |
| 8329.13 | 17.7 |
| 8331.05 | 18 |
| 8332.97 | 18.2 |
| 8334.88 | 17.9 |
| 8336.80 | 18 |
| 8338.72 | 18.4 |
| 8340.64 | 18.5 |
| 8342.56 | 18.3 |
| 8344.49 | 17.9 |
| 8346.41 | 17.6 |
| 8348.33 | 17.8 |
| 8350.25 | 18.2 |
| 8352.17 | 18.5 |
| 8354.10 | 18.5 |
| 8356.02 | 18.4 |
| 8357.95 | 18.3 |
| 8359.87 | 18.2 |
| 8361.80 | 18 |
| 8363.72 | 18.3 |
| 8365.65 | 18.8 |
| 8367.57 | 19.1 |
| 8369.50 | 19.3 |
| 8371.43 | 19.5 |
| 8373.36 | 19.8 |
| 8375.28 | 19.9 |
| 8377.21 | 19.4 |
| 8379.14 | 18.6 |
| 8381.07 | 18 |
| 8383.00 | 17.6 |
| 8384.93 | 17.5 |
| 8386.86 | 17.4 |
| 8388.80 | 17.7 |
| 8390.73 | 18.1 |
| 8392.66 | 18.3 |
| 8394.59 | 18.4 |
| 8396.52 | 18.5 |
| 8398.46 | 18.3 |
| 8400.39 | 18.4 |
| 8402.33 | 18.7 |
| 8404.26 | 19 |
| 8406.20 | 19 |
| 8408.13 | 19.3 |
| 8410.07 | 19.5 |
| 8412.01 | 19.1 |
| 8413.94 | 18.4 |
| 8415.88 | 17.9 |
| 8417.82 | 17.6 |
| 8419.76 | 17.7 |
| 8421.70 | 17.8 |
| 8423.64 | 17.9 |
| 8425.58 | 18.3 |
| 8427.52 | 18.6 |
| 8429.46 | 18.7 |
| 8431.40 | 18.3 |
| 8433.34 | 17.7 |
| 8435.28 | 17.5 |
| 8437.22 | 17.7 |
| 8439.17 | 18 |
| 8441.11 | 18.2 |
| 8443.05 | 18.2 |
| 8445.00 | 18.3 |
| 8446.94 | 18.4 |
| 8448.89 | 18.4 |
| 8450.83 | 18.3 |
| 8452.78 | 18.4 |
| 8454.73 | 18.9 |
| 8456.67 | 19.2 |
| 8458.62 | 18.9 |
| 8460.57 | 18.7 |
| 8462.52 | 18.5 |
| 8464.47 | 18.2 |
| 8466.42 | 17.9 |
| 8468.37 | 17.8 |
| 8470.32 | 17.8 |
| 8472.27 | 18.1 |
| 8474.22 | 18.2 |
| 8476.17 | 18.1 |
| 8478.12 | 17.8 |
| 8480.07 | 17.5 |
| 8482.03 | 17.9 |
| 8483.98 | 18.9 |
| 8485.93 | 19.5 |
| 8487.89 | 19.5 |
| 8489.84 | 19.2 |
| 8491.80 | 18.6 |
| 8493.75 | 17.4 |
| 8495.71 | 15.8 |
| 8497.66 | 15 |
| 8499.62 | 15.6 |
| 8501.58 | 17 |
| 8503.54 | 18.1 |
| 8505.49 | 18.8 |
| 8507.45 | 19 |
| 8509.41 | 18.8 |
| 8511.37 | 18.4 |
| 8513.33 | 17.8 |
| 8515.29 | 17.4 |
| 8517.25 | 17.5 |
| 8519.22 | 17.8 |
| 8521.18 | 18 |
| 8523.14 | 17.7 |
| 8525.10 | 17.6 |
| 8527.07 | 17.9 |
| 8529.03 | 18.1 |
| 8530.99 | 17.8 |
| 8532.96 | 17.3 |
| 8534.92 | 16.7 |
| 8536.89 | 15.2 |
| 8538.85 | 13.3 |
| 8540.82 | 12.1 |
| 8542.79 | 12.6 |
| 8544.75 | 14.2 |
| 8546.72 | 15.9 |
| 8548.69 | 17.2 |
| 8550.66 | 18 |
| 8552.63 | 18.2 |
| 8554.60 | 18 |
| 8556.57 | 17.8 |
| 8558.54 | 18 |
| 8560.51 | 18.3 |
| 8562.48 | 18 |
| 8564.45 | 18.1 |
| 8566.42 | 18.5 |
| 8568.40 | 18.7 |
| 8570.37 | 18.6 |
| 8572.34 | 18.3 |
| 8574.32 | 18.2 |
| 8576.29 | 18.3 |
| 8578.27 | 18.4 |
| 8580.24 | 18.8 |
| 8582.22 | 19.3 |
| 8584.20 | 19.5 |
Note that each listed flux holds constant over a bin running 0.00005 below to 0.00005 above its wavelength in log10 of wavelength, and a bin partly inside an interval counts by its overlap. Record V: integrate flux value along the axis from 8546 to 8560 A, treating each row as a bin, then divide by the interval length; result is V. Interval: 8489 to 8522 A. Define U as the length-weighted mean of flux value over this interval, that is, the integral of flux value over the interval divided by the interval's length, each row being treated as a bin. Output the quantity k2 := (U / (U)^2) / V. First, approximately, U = 17.6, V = 17.6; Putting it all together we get 0.0032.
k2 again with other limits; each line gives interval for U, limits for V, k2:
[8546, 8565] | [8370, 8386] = 0.0030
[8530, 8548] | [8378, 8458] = 0.0036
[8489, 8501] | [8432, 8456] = 0.0033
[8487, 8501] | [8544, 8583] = 0.0032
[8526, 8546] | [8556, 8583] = 0.0035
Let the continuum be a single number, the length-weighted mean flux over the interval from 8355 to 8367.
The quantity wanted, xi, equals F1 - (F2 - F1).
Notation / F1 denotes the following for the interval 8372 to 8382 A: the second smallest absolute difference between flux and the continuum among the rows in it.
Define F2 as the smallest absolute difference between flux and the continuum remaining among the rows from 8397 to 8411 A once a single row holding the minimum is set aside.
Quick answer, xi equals 0.7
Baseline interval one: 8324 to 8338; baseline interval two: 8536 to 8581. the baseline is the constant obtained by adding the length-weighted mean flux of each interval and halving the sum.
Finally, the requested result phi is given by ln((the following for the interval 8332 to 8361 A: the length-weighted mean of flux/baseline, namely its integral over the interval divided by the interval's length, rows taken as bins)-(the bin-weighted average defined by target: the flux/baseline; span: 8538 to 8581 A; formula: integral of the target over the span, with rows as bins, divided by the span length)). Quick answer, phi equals -2.8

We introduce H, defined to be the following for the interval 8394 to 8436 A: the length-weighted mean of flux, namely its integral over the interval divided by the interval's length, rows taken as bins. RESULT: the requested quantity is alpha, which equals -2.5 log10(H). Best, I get -3.16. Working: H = 18.4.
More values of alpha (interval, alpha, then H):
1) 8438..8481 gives -3.15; 18.3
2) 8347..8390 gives -3.17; 18.5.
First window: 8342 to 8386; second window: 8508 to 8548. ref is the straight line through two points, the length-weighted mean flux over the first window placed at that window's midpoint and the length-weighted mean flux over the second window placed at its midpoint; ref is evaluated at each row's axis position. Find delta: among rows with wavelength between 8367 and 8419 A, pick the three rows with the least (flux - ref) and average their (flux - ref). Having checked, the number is -0.8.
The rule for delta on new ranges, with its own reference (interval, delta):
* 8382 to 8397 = -0.8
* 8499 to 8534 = -0.2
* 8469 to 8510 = -1.5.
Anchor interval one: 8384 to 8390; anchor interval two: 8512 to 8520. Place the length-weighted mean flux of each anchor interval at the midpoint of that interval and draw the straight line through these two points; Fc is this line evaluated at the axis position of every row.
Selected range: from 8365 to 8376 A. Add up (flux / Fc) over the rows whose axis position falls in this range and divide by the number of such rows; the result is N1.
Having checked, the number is 1.11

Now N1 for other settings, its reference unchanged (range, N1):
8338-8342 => 1.05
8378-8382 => 1.04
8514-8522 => 1.00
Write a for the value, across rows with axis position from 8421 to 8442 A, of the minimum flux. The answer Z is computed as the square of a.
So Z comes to 306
